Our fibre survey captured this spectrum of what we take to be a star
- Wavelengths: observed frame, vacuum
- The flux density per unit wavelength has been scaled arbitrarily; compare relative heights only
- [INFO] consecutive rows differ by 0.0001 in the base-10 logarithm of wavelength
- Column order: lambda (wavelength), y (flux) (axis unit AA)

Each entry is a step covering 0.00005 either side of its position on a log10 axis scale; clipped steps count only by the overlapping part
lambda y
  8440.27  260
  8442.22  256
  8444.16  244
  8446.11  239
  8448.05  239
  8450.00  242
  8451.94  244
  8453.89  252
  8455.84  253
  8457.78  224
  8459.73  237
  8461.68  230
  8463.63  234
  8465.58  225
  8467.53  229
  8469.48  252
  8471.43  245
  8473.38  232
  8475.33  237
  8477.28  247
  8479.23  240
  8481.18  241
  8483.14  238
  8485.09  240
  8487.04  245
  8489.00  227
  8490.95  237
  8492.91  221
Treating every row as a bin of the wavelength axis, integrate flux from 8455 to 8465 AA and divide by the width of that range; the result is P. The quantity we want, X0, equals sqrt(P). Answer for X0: 15.3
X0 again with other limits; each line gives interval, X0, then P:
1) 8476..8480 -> 15.6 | 243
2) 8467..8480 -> 15.5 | 241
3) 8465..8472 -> 15.4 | 238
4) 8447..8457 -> 15.7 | 246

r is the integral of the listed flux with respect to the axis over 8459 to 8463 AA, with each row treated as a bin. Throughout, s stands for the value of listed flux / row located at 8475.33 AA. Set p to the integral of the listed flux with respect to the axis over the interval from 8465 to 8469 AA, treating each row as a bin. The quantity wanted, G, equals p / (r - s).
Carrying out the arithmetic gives 1.32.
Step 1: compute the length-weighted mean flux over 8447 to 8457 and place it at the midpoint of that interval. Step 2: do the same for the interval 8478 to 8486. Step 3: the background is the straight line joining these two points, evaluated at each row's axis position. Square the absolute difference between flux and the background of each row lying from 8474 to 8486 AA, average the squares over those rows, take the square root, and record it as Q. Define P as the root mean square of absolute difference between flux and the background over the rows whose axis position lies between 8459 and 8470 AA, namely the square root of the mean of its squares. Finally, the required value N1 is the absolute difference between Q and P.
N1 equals 9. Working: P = 13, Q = 3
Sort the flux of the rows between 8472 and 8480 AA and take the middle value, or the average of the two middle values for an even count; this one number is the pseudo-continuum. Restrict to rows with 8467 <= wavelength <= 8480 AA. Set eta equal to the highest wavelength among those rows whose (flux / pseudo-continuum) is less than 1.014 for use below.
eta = 8479.23 AA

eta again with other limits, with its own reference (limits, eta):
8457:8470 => 8467.53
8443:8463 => 8461.68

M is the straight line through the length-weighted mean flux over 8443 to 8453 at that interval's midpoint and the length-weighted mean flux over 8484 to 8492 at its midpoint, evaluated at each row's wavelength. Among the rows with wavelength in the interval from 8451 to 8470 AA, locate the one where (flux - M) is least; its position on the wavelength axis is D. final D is 8457.78 AA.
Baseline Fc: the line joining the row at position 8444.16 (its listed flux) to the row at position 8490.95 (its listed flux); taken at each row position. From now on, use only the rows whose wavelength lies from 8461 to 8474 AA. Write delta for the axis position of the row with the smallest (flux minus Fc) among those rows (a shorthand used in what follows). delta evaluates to 8465.58 AA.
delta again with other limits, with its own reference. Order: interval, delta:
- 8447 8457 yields 8448.05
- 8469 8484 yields 8473.38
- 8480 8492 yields 8489.00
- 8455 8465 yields 8457.78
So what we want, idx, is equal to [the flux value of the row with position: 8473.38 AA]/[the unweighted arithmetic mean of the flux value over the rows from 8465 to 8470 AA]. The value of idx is 0.99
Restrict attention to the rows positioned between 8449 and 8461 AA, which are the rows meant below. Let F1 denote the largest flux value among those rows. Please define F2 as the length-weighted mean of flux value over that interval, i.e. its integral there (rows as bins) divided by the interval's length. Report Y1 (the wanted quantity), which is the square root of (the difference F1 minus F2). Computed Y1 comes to 3.4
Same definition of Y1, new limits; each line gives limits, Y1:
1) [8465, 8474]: 3.8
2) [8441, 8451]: 3.4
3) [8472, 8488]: 2.6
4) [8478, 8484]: 1.0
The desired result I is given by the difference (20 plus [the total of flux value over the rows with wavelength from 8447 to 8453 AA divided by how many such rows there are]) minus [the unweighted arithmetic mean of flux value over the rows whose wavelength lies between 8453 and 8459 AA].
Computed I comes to 18.7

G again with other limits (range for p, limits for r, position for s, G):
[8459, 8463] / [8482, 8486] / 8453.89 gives 1.33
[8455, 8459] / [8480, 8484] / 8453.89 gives 1.35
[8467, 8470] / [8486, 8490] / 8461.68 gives 1.01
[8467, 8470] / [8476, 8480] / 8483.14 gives 0.98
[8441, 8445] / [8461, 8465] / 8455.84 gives 1.49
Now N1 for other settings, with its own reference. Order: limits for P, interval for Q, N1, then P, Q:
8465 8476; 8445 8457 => 5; 11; 6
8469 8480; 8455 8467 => 7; 6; 14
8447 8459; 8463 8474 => 1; 10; 12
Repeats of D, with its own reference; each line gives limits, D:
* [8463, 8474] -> 8465.58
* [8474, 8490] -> 8489.00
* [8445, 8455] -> 8446.11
